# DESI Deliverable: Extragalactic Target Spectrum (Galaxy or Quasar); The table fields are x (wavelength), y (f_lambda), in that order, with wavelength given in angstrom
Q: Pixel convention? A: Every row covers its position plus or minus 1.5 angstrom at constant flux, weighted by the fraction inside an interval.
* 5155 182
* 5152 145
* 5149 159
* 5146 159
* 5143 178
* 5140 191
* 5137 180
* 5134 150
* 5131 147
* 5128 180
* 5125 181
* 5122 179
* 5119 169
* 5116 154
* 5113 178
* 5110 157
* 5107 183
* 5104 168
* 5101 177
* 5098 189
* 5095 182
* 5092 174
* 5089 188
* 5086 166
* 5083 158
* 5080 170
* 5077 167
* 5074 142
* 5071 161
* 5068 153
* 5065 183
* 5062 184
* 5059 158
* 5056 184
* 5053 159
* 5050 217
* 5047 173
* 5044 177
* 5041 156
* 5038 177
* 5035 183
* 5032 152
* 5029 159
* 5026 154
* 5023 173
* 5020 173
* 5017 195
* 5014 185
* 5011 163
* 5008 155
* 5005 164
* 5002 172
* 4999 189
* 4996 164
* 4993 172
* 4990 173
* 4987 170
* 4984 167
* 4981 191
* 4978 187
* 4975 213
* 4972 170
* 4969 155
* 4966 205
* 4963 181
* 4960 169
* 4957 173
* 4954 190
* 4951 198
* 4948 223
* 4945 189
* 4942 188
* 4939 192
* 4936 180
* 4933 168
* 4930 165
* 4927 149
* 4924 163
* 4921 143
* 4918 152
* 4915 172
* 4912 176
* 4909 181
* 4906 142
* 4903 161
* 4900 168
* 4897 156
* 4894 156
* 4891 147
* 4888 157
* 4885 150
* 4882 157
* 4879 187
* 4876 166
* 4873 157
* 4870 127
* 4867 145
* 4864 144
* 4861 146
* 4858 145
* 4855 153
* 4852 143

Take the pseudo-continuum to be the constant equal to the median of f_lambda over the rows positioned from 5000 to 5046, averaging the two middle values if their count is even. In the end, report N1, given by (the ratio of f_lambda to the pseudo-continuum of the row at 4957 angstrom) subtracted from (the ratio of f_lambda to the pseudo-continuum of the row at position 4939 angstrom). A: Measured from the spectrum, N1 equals 0.11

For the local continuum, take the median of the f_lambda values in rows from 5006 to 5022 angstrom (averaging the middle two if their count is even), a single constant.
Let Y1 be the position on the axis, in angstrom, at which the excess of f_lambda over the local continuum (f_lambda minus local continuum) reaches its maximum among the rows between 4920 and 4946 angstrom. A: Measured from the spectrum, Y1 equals 4939 angstrom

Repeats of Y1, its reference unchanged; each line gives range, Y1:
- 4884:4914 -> 4909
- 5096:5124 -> 5098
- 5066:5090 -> 5089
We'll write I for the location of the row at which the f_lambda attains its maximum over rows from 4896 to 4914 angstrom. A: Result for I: 4909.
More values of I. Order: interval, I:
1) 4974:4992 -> 4975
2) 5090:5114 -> 5098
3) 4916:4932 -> 4930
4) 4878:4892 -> 4879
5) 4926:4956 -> 4948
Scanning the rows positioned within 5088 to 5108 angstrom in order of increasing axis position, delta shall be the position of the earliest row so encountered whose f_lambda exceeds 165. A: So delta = 5089 angstrom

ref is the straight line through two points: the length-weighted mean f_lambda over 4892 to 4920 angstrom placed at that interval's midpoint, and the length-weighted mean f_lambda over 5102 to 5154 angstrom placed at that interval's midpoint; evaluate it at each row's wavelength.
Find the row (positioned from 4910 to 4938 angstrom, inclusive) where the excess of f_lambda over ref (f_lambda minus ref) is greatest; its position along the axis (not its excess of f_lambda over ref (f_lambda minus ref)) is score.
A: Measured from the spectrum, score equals 4936 angstrom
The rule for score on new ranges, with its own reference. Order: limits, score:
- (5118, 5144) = 5140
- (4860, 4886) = 4879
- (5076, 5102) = 5098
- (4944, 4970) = 4948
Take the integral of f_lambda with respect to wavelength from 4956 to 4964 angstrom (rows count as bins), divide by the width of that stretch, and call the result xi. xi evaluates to 174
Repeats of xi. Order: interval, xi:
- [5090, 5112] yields 176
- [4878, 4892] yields 159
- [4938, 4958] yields 194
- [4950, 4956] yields 192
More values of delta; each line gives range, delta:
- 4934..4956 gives 4936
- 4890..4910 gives 4900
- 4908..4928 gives 4909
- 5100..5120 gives 5101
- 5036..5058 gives 5038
